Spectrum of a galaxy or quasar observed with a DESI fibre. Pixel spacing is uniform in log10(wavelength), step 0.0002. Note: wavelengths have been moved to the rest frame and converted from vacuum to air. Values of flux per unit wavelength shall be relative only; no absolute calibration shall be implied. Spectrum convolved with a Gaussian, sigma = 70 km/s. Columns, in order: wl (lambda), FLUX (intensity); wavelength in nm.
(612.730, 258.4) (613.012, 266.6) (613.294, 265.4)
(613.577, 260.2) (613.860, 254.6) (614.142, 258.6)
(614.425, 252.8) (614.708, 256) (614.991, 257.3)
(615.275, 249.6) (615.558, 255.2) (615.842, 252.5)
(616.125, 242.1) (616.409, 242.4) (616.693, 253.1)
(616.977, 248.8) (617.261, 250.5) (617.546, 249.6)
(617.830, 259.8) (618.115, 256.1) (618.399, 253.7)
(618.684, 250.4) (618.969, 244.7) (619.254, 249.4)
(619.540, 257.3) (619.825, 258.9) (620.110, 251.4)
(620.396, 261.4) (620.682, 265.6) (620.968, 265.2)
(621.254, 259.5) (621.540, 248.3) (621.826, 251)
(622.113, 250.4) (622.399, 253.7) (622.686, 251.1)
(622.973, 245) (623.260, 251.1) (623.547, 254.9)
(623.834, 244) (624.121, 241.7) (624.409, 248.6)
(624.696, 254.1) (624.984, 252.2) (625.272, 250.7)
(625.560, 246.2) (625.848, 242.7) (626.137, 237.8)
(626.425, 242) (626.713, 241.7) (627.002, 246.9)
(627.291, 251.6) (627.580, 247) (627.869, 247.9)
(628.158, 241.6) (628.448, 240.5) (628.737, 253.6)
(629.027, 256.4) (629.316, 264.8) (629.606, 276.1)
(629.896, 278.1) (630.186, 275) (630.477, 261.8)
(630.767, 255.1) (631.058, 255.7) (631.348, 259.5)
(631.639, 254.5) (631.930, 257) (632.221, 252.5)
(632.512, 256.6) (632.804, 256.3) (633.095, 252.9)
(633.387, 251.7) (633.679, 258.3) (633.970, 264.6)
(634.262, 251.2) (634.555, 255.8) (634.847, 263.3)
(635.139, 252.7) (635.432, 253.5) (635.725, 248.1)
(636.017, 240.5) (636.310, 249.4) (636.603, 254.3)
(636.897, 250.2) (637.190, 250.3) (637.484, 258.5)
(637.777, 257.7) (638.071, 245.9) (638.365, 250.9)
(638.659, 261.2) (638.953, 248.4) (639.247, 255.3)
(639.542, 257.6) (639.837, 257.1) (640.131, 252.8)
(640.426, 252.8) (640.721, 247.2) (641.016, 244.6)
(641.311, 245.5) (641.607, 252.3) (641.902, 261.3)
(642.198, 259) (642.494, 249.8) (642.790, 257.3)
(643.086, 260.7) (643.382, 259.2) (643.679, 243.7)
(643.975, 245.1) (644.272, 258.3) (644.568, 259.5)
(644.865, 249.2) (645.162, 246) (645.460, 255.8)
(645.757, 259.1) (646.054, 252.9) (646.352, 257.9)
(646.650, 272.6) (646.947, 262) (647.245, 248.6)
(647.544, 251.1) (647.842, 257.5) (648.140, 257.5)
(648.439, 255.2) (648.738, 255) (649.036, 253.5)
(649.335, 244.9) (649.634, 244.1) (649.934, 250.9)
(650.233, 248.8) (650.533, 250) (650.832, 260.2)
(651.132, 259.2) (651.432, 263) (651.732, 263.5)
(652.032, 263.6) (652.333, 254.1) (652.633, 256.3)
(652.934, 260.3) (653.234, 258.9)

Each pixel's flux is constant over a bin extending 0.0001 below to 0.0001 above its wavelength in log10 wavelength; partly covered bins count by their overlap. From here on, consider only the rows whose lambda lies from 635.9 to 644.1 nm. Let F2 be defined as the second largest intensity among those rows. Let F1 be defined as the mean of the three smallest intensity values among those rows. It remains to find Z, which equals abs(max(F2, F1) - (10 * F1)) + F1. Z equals 2411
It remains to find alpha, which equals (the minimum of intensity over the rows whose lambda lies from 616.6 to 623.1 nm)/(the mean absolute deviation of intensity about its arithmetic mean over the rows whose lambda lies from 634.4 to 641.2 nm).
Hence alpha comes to 56.6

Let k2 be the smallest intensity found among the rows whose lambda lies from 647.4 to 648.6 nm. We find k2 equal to 251.1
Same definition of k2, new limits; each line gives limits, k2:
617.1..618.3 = 249.6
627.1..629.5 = 240.5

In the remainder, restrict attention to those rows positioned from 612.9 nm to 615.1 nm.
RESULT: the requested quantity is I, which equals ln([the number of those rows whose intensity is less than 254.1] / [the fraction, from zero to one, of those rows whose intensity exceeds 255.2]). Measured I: 0.3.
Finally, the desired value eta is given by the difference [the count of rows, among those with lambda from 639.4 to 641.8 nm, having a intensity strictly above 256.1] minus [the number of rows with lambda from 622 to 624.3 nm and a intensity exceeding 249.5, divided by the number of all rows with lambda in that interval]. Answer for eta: 1.4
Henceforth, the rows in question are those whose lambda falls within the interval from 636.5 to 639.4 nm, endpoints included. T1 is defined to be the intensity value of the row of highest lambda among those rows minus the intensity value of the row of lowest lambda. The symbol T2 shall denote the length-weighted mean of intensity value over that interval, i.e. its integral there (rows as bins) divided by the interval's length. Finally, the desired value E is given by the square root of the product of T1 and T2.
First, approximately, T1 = 1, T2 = 253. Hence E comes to 16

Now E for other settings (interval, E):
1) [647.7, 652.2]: 39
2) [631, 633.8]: 26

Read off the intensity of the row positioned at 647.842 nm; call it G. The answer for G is 257.5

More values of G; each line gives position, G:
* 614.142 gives 258.6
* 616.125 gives 242.1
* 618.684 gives 250.4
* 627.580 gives 247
